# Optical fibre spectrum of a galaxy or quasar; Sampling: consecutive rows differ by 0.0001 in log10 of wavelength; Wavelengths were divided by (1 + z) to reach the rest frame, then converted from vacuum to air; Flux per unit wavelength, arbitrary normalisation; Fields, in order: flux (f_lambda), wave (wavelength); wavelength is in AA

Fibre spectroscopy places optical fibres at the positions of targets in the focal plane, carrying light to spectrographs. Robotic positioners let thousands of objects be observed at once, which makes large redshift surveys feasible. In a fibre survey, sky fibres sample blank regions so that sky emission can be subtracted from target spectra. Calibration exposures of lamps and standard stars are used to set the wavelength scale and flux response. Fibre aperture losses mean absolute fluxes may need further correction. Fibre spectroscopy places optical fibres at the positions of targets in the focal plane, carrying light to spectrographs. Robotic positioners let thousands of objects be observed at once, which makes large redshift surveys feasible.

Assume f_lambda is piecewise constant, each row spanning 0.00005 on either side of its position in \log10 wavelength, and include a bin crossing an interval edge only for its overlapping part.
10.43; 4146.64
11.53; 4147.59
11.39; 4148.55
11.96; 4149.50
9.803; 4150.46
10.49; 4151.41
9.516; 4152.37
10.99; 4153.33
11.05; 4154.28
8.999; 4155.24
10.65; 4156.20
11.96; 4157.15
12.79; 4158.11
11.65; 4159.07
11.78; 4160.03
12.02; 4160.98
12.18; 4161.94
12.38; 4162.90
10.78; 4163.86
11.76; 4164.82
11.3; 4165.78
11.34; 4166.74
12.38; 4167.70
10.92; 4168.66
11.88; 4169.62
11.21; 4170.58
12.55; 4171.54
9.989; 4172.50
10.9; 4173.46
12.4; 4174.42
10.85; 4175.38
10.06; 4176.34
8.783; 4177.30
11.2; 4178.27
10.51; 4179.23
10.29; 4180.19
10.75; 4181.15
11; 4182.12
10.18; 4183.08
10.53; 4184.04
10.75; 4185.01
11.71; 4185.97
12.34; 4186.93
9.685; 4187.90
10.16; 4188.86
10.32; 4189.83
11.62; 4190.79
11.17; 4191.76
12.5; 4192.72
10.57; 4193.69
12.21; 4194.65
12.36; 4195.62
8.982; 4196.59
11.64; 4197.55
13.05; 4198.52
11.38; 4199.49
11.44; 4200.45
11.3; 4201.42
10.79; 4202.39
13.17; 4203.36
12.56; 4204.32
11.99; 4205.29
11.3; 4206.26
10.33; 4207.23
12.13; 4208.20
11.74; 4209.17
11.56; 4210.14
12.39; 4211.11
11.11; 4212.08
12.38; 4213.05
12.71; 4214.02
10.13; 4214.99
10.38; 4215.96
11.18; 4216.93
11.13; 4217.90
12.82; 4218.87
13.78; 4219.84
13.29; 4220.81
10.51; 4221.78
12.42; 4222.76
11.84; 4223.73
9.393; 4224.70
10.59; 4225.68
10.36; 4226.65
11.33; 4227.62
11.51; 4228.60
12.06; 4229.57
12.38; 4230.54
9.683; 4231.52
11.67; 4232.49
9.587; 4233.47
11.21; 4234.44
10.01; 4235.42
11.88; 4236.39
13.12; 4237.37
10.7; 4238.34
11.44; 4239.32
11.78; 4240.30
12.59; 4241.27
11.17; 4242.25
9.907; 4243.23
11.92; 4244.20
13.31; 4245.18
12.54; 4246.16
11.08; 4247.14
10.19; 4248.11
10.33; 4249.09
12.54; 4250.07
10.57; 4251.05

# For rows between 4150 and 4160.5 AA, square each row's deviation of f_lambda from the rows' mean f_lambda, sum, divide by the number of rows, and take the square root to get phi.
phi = 1.09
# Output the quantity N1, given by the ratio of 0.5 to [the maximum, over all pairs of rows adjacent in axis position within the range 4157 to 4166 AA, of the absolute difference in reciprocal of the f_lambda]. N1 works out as 42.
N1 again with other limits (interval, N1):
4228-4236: 22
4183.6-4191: 23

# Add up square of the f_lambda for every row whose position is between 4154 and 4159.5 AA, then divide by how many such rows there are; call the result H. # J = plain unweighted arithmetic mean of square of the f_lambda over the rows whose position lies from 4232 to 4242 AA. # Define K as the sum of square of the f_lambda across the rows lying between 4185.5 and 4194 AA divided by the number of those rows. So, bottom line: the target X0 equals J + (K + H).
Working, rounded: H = 126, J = 131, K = 125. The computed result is 382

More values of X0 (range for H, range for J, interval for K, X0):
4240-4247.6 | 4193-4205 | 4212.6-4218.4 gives 405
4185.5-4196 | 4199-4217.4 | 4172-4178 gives 375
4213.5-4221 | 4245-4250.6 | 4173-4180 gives 396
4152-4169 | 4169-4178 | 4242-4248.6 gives 384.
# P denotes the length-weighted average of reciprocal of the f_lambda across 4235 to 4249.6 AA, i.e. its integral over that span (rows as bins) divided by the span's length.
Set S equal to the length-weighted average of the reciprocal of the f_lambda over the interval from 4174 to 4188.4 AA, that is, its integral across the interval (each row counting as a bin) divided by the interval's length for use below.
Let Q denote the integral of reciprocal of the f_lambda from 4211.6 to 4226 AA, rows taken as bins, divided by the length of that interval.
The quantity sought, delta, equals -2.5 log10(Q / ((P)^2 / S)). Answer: -0.06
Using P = 0.0880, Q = 0.0873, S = 0.0939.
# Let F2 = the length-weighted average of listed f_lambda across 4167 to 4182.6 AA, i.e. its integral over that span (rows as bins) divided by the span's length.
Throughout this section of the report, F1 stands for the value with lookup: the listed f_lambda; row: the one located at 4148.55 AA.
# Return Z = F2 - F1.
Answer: -0.4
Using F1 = 11.39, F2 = 11.0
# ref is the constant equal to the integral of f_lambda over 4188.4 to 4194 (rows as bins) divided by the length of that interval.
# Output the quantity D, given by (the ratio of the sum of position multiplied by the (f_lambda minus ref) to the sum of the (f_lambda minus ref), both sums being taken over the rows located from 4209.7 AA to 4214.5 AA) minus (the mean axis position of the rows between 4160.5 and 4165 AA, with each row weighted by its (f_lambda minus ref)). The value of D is 50.1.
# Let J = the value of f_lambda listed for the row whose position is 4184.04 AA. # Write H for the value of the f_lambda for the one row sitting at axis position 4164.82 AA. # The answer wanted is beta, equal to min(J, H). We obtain 10.5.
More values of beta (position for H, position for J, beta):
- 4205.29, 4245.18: 12.0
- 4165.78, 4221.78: 10.5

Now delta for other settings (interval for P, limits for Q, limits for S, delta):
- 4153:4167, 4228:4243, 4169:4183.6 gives -0.07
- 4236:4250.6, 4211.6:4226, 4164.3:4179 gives -0.05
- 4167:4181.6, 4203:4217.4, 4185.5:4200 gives 0.10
